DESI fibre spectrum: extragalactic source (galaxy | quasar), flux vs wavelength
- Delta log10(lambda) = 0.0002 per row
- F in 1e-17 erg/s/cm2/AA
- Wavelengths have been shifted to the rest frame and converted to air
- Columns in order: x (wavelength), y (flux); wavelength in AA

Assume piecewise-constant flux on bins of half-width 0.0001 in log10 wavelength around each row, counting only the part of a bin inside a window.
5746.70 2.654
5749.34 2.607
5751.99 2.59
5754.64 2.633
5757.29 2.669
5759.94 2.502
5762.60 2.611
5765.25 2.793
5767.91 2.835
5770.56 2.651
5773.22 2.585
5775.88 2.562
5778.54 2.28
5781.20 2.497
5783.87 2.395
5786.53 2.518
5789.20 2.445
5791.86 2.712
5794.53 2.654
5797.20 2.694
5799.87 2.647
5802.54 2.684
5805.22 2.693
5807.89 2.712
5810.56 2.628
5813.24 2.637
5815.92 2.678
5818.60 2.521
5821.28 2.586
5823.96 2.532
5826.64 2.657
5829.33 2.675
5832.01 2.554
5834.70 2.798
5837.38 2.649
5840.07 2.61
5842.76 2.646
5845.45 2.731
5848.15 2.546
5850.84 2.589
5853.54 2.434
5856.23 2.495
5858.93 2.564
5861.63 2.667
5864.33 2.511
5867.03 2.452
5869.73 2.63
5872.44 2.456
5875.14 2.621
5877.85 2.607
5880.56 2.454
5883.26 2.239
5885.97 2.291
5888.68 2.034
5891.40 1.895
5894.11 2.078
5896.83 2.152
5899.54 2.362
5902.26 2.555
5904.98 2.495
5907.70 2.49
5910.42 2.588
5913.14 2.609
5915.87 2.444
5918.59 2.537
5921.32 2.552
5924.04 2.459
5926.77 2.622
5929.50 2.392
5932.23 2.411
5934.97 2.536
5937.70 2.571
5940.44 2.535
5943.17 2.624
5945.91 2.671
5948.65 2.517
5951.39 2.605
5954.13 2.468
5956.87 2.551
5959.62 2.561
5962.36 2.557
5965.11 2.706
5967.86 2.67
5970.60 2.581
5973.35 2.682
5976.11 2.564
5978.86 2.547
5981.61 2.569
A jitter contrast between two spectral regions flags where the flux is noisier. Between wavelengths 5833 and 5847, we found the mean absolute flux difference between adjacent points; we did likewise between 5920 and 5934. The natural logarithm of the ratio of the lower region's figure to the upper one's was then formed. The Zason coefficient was -0.5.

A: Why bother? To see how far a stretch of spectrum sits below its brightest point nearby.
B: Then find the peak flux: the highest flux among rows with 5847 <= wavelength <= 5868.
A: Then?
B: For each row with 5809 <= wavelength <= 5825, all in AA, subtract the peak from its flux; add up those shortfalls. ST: -0.42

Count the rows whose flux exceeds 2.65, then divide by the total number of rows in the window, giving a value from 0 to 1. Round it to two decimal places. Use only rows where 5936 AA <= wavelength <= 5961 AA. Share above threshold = 0.11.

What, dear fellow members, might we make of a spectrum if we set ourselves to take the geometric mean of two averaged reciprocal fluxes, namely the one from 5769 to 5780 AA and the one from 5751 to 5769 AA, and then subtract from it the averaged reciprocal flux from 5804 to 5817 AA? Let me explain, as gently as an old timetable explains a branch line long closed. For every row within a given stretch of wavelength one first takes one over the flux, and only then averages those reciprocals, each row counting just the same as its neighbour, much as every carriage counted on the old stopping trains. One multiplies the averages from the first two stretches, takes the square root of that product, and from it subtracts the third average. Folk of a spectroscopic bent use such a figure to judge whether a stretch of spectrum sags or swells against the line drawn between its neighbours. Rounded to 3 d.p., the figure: 0.012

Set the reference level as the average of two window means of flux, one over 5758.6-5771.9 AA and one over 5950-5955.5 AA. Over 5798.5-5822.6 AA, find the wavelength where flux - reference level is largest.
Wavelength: 5807.89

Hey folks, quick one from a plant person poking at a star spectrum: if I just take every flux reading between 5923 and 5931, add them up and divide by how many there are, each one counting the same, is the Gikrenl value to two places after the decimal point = 2.49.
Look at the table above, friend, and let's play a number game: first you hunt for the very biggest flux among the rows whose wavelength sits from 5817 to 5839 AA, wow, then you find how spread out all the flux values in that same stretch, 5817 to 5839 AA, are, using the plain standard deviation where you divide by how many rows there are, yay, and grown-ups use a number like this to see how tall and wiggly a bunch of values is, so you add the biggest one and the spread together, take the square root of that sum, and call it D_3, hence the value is 1.70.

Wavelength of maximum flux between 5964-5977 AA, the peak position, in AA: 5965.11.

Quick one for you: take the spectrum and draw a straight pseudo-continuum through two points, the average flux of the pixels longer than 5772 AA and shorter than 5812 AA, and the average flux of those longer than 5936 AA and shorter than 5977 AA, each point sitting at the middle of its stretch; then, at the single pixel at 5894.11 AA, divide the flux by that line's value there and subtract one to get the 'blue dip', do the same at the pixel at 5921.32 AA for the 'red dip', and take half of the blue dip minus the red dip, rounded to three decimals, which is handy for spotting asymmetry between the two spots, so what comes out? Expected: -0.091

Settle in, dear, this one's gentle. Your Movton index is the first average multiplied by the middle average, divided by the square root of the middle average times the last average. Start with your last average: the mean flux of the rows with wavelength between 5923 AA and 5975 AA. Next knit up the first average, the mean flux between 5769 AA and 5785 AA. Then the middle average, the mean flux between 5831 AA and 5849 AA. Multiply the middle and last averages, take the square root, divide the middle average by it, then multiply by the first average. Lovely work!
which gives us 2.54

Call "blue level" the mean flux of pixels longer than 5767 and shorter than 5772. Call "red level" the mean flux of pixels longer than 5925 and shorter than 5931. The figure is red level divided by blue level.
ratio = 0.91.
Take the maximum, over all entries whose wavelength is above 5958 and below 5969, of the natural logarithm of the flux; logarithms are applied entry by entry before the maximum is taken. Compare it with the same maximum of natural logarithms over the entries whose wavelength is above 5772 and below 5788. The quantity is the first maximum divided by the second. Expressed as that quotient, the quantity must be 1.05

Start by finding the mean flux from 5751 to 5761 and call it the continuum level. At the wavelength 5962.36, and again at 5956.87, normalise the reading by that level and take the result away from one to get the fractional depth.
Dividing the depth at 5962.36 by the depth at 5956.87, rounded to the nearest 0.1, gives 0.9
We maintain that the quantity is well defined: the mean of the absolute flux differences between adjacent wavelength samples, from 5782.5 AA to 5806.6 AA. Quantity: 0.08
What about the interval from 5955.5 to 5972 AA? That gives 0.06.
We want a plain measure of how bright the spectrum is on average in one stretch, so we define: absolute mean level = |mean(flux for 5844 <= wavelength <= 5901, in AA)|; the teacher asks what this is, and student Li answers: 2.42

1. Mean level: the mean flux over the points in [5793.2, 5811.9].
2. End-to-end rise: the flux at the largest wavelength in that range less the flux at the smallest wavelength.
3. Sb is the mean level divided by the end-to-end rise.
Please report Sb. -103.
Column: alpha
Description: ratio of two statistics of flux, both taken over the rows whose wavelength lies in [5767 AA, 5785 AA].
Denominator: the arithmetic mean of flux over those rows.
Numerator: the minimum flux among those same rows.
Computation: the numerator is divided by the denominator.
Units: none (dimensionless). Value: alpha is 0.90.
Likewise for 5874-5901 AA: 0.83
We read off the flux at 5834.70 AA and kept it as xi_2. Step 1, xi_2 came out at 2.798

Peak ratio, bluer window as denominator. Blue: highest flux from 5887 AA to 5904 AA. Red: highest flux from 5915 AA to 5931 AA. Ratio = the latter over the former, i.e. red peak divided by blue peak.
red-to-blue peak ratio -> 1.03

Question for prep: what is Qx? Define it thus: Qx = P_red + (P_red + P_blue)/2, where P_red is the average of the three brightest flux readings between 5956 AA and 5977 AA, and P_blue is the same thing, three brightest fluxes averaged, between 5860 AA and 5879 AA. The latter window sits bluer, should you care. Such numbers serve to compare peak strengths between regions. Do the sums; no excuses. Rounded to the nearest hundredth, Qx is 5.35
